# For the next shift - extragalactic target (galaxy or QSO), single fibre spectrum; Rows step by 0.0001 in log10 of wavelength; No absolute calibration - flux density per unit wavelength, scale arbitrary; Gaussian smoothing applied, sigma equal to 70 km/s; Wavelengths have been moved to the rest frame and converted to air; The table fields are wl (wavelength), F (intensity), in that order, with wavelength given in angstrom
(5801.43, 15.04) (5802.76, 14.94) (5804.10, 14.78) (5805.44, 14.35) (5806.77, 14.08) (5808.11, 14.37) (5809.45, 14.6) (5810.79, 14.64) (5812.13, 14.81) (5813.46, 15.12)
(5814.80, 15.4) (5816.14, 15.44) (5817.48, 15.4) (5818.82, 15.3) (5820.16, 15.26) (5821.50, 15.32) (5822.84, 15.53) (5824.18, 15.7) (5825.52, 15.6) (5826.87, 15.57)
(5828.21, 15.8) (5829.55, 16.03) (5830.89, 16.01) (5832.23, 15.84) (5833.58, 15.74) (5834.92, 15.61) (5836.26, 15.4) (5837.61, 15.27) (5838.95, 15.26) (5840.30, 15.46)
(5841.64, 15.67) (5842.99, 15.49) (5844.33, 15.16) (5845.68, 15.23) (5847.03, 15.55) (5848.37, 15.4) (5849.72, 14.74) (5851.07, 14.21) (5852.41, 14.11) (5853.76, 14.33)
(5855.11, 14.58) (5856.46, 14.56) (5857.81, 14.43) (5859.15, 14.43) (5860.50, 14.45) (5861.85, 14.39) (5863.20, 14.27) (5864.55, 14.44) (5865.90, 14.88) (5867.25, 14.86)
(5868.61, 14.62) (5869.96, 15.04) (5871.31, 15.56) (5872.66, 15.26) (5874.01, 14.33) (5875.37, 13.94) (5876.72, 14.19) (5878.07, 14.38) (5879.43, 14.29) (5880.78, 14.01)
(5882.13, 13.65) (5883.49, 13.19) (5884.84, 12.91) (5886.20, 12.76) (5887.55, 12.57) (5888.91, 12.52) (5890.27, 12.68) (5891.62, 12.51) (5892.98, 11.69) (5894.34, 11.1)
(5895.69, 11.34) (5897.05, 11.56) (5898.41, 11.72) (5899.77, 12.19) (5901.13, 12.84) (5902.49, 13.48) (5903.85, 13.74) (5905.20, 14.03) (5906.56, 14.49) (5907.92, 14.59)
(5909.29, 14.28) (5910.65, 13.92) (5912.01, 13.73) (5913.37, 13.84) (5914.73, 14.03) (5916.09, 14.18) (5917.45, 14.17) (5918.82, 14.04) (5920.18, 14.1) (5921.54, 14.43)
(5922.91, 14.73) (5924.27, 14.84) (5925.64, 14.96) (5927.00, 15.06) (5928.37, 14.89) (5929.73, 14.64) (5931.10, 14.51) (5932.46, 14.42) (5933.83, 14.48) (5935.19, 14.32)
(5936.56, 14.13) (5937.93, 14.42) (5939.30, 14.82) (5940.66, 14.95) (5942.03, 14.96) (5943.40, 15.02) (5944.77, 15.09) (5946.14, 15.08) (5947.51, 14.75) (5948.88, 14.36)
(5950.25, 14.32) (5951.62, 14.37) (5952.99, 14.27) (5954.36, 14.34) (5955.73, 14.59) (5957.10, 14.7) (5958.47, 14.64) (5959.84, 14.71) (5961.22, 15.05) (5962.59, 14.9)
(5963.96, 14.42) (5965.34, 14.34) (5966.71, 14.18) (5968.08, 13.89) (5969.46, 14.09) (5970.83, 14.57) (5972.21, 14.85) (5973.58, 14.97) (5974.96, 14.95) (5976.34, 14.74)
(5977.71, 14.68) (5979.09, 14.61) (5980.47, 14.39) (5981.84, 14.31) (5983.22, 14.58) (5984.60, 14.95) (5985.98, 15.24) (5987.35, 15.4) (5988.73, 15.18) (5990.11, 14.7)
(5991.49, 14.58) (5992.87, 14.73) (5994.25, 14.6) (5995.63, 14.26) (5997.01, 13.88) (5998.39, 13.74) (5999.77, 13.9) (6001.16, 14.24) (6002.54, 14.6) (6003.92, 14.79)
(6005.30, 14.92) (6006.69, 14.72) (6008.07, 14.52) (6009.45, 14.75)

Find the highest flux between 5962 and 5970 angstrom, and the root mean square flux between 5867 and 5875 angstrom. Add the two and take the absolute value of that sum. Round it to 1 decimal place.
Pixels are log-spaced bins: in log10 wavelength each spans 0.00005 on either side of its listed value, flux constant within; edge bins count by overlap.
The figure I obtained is 29.9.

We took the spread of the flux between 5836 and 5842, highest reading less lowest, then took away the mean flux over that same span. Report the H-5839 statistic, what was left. -15.0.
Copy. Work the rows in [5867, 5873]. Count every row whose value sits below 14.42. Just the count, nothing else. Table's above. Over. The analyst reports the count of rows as 0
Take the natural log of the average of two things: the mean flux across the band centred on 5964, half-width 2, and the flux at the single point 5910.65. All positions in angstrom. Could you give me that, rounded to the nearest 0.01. 2.66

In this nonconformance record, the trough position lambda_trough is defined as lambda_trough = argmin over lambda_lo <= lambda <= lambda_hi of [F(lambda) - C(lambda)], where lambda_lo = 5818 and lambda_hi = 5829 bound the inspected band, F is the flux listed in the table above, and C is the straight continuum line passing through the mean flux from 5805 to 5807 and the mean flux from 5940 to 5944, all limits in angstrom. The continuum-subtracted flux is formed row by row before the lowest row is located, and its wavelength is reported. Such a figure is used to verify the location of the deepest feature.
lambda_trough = 5820.16 angstrom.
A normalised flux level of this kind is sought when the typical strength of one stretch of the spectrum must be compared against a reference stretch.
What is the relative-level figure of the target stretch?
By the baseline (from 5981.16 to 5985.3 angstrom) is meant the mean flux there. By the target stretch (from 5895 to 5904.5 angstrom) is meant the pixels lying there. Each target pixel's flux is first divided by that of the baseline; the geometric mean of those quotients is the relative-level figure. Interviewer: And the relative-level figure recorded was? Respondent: 0.85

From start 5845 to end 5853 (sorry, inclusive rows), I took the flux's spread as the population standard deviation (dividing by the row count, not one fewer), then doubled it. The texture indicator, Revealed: 1.1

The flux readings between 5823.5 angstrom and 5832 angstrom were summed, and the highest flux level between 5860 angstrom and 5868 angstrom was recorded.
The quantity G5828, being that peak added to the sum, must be 110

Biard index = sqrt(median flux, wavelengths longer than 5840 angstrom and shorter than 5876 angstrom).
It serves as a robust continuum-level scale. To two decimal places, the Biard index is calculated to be 3.82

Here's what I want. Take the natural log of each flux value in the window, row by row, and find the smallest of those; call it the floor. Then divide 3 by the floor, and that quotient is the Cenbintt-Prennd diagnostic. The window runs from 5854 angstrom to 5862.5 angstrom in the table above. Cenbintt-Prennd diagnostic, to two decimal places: 1.13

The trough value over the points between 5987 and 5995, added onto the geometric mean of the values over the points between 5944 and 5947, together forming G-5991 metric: 29.7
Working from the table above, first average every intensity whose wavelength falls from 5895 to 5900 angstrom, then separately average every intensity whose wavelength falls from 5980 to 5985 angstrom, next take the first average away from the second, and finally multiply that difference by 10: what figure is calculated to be 29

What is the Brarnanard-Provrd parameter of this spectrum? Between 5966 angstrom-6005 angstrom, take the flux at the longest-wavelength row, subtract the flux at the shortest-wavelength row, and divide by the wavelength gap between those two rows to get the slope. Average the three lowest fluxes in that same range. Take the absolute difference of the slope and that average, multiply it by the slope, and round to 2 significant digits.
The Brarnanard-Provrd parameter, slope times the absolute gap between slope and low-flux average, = 0.23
